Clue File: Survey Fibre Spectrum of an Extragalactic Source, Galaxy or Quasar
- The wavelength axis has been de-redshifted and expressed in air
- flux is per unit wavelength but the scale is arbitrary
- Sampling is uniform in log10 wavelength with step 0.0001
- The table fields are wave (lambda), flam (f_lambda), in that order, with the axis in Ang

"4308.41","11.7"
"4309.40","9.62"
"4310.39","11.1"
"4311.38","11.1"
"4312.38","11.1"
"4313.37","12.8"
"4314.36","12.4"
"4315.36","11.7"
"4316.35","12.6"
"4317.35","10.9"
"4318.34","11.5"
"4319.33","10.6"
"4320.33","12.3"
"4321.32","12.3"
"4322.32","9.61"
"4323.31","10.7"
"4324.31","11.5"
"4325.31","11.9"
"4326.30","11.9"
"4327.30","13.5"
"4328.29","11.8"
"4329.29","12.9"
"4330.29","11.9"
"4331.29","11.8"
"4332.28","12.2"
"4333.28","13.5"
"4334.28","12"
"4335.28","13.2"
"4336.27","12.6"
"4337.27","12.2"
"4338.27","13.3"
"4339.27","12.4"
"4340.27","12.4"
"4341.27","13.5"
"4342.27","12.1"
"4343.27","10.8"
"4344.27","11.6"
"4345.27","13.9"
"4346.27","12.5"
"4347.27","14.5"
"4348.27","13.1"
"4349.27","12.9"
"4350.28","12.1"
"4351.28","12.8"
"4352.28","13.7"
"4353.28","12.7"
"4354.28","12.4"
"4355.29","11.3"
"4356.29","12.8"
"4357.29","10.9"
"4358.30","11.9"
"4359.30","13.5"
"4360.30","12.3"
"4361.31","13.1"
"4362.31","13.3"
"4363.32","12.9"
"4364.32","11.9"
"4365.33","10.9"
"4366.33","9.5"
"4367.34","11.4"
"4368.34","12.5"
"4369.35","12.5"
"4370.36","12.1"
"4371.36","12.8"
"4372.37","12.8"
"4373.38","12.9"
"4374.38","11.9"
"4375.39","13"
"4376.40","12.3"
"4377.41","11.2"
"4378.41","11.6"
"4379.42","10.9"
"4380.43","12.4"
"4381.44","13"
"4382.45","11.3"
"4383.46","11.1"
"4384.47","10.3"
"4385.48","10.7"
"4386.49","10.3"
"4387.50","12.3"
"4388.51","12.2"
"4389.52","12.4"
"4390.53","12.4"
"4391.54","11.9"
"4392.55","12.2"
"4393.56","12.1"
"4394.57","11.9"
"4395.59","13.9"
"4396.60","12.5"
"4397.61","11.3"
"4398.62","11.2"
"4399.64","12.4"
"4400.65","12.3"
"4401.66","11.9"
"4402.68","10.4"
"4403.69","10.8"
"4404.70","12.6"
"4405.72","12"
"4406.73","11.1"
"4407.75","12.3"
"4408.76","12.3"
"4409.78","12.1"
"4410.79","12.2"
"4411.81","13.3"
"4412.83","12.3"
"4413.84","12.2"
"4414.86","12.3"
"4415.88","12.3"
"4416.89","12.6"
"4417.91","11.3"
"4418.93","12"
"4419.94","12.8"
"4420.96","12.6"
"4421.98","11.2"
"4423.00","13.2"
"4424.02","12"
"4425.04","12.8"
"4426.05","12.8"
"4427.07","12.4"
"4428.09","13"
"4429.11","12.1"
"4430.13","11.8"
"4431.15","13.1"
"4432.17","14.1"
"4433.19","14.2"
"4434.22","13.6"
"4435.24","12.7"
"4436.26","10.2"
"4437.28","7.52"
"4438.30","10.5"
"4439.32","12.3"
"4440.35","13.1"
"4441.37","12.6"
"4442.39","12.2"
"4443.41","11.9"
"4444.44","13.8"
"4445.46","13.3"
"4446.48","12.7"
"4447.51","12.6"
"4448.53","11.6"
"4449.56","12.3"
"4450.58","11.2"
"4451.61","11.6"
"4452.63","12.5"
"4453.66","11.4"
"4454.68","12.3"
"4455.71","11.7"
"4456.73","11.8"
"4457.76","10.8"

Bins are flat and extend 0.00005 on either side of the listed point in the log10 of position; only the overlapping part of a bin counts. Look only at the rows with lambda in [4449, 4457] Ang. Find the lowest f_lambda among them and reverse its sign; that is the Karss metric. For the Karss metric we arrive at -11.2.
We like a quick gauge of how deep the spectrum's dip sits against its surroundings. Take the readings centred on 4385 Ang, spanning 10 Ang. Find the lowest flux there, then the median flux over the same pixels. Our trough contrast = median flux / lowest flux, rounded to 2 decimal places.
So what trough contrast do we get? 1.14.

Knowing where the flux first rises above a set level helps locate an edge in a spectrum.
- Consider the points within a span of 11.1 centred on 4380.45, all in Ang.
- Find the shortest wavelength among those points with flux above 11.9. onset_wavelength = 4375.39 Ang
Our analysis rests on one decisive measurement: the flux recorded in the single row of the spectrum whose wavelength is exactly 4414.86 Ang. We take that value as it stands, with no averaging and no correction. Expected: 12.3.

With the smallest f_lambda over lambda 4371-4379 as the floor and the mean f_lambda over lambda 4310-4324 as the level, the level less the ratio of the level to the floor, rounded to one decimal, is 10.5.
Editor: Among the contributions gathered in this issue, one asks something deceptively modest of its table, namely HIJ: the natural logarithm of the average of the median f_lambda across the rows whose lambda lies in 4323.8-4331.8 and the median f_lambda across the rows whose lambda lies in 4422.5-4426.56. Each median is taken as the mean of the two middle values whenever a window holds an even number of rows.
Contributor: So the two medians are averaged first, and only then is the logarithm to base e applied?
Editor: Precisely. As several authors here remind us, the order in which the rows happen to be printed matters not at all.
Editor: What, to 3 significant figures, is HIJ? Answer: 2.51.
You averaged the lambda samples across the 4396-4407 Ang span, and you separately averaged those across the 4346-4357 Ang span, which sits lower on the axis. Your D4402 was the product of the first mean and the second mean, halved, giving 75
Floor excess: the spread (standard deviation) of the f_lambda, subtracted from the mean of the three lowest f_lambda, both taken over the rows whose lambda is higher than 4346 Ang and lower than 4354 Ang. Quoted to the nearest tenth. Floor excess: 11.7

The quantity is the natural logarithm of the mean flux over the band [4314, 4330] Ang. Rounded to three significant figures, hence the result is 2.46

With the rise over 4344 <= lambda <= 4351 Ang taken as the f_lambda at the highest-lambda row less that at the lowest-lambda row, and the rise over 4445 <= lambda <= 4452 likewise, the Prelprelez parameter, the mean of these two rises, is -0.6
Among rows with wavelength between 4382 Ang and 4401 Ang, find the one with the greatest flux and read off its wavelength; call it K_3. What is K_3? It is 4395.59 Ang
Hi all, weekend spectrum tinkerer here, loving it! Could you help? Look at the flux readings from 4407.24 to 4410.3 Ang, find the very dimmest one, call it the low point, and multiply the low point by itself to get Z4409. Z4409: 146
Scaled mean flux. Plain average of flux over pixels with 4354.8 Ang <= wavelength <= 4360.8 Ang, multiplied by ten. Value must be 121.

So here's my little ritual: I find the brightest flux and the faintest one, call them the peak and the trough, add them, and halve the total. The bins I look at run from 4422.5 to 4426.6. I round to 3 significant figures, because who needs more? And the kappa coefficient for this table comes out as 12.6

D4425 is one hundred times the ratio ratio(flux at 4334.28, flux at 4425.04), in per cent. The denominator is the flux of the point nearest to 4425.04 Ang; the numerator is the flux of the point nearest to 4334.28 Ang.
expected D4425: 94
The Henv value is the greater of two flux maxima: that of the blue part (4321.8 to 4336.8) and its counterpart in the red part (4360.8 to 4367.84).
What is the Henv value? 13.5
